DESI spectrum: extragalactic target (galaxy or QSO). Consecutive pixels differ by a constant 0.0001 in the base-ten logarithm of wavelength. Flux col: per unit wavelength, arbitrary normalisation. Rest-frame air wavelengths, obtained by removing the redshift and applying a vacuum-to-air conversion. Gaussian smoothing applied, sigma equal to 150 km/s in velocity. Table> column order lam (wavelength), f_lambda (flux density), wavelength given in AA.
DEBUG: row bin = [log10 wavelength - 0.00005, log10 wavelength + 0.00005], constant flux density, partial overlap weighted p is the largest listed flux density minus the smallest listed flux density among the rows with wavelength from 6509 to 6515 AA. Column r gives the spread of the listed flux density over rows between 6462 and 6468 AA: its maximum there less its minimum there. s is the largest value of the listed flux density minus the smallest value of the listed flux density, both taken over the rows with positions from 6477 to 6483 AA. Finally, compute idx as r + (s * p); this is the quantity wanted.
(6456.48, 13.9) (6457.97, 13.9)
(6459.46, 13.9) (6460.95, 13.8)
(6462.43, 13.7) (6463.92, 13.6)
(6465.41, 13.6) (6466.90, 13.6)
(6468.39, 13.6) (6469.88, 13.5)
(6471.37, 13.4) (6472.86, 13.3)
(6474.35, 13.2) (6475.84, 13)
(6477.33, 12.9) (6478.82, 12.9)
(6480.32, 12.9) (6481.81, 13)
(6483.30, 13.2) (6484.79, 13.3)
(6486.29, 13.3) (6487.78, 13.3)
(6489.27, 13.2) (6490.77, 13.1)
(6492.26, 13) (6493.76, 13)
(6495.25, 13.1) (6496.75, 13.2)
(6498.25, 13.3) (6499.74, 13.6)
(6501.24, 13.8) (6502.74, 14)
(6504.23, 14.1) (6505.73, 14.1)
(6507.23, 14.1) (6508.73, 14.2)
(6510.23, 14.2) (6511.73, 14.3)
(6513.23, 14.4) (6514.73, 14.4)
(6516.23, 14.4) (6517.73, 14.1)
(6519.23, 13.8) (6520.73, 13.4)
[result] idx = 0.12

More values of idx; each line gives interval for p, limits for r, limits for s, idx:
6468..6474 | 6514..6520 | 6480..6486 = 0.72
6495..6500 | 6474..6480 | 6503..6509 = 0.35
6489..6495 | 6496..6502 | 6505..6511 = 0.62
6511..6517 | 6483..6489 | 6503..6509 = 0.11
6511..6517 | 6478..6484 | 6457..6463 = 0.32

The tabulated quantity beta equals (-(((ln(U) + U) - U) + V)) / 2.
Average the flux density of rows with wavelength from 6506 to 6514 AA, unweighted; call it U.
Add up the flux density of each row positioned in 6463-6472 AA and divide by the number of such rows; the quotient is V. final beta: -8.10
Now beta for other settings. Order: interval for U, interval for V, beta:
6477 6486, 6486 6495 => -7.86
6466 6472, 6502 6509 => -8.35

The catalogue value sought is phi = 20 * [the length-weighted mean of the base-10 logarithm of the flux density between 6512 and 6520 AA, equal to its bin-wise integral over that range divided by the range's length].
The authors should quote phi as 23.1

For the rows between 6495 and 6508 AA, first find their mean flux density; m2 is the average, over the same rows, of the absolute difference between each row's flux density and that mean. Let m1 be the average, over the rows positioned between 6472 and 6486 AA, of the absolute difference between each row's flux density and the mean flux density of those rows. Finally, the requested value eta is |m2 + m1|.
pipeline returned 0.51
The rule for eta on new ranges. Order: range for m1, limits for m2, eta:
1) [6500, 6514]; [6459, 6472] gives 0.24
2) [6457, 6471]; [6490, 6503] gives 0.42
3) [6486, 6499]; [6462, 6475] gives 0.24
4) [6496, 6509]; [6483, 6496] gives 0.41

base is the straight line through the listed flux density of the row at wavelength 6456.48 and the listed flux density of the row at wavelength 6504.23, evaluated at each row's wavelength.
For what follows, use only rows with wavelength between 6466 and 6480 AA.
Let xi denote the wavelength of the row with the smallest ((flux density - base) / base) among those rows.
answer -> 6478.82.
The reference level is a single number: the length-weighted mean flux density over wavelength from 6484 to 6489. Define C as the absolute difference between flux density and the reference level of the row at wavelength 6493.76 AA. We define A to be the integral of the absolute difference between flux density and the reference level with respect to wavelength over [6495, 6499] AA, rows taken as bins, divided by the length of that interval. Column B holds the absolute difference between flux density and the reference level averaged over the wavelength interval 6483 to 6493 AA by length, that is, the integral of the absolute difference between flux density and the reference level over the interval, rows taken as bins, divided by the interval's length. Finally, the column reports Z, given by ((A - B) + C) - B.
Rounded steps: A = 0.09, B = 0.10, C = 0.30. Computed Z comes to 0.2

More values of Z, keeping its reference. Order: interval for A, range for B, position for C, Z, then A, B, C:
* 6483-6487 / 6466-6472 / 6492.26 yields -0.1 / 0.03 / 0.23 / 0.30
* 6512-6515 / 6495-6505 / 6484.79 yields 0.3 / 1.08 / 0.38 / 0.00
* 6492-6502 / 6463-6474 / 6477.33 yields 0.2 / 0.24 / 0.21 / 0.40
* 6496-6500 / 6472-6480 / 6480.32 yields 0.0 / 0.11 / 0.25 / 0.40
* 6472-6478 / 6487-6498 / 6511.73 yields 0.9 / 0.20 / 0.16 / 1.00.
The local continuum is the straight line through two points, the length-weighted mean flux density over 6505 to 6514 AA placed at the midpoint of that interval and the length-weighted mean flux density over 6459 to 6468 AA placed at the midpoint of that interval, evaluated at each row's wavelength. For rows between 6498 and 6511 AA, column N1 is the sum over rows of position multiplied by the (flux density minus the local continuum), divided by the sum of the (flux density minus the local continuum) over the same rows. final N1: 6500.3 AA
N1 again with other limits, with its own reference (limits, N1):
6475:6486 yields 6480.0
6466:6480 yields 6475.1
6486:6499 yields 6492.6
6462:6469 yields 6466.6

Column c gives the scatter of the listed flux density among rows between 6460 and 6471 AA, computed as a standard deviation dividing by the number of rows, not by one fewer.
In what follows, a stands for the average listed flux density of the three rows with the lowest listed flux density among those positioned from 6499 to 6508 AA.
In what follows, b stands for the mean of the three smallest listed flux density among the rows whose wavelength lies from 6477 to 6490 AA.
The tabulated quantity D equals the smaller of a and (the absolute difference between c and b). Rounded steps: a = 13.8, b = 12.9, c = 0.09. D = 12.8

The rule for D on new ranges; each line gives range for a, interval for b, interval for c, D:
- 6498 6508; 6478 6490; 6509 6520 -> 12.7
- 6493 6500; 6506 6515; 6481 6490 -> 13.1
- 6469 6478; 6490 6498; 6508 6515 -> 12.9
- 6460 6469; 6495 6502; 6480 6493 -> 13.1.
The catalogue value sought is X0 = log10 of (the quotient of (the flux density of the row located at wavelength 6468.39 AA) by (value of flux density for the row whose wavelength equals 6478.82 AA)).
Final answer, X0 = 0.023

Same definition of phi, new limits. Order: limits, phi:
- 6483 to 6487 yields 22.4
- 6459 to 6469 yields 22.7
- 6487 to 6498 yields 22.4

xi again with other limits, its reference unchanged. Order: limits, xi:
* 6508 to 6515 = 6510.23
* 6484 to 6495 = 6493.76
